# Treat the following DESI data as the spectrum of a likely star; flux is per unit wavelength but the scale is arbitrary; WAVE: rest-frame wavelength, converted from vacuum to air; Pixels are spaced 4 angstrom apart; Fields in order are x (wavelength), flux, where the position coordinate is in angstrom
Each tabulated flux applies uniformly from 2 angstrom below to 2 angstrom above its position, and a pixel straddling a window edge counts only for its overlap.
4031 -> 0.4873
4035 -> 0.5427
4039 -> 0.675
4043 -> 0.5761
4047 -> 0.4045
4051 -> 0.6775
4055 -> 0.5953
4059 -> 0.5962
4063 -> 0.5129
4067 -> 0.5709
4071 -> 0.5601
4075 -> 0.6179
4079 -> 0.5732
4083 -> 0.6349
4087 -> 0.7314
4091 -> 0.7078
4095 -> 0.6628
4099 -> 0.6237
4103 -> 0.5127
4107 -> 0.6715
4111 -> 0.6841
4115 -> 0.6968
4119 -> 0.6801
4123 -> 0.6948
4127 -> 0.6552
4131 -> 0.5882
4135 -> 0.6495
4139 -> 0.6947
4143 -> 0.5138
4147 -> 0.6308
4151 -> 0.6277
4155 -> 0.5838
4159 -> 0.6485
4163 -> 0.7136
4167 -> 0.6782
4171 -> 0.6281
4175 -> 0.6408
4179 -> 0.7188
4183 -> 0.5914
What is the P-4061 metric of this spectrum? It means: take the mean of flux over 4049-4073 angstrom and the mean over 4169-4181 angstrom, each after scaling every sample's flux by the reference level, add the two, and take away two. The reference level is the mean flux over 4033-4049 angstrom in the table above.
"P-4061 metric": 0.27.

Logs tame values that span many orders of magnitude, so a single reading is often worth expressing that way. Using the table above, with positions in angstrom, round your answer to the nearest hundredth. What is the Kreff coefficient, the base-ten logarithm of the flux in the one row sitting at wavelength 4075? -0.21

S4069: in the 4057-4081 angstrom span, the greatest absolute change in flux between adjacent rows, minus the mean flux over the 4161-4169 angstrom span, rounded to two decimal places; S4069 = -0.61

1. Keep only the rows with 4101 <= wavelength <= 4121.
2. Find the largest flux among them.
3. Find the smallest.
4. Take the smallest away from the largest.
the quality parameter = 0.18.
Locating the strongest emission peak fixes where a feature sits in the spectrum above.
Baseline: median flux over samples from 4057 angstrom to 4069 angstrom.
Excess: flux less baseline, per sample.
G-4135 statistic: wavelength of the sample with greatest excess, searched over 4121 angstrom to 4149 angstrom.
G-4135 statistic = 4123 angstrom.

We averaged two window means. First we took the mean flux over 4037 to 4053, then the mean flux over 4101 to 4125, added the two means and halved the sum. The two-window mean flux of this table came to 0.620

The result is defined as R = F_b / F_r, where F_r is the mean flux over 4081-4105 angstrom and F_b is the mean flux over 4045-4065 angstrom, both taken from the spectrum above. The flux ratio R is 0.86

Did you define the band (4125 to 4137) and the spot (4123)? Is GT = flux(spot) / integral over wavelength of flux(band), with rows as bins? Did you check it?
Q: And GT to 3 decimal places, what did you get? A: 0.092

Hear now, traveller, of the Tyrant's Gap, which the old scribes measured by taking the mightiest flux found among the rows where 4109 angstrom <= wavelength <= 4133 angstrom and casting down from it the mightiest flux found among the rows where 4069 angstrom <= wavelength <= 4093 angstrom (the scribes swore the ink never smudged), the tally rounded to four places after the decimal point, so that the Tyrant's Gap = -0.0346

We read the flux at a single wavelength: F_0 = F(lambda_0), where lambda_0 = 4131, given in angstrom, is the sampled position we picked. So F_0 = 0.5882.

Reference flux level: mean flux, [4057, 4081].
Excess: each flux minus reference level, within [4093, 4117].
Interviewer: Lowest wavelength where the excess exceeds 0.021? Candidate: 4095 angstrom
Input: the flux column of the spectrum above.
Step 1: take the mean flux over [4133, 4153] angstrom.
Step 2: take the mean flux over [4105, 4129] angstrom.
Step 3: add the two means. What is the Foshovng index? 1.30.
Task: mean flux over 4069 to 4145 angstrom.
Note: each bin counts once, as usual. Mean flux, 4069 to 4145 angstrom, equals 0.640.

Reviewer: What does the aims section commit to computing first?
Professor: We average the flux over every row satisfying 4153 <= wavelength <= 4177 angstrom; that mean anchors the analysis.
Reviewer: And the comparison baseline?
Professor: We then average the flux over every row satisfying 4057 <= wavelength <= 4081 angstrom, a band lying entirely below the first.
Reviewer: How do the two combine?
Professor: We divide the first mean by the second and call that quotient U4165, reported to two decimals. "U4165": 1.13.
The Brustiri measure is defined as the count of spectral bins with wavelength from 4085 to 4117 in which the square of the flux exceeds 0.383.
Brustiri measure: 7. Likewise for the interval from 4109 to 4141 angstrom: 7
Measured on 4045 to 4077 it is 1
